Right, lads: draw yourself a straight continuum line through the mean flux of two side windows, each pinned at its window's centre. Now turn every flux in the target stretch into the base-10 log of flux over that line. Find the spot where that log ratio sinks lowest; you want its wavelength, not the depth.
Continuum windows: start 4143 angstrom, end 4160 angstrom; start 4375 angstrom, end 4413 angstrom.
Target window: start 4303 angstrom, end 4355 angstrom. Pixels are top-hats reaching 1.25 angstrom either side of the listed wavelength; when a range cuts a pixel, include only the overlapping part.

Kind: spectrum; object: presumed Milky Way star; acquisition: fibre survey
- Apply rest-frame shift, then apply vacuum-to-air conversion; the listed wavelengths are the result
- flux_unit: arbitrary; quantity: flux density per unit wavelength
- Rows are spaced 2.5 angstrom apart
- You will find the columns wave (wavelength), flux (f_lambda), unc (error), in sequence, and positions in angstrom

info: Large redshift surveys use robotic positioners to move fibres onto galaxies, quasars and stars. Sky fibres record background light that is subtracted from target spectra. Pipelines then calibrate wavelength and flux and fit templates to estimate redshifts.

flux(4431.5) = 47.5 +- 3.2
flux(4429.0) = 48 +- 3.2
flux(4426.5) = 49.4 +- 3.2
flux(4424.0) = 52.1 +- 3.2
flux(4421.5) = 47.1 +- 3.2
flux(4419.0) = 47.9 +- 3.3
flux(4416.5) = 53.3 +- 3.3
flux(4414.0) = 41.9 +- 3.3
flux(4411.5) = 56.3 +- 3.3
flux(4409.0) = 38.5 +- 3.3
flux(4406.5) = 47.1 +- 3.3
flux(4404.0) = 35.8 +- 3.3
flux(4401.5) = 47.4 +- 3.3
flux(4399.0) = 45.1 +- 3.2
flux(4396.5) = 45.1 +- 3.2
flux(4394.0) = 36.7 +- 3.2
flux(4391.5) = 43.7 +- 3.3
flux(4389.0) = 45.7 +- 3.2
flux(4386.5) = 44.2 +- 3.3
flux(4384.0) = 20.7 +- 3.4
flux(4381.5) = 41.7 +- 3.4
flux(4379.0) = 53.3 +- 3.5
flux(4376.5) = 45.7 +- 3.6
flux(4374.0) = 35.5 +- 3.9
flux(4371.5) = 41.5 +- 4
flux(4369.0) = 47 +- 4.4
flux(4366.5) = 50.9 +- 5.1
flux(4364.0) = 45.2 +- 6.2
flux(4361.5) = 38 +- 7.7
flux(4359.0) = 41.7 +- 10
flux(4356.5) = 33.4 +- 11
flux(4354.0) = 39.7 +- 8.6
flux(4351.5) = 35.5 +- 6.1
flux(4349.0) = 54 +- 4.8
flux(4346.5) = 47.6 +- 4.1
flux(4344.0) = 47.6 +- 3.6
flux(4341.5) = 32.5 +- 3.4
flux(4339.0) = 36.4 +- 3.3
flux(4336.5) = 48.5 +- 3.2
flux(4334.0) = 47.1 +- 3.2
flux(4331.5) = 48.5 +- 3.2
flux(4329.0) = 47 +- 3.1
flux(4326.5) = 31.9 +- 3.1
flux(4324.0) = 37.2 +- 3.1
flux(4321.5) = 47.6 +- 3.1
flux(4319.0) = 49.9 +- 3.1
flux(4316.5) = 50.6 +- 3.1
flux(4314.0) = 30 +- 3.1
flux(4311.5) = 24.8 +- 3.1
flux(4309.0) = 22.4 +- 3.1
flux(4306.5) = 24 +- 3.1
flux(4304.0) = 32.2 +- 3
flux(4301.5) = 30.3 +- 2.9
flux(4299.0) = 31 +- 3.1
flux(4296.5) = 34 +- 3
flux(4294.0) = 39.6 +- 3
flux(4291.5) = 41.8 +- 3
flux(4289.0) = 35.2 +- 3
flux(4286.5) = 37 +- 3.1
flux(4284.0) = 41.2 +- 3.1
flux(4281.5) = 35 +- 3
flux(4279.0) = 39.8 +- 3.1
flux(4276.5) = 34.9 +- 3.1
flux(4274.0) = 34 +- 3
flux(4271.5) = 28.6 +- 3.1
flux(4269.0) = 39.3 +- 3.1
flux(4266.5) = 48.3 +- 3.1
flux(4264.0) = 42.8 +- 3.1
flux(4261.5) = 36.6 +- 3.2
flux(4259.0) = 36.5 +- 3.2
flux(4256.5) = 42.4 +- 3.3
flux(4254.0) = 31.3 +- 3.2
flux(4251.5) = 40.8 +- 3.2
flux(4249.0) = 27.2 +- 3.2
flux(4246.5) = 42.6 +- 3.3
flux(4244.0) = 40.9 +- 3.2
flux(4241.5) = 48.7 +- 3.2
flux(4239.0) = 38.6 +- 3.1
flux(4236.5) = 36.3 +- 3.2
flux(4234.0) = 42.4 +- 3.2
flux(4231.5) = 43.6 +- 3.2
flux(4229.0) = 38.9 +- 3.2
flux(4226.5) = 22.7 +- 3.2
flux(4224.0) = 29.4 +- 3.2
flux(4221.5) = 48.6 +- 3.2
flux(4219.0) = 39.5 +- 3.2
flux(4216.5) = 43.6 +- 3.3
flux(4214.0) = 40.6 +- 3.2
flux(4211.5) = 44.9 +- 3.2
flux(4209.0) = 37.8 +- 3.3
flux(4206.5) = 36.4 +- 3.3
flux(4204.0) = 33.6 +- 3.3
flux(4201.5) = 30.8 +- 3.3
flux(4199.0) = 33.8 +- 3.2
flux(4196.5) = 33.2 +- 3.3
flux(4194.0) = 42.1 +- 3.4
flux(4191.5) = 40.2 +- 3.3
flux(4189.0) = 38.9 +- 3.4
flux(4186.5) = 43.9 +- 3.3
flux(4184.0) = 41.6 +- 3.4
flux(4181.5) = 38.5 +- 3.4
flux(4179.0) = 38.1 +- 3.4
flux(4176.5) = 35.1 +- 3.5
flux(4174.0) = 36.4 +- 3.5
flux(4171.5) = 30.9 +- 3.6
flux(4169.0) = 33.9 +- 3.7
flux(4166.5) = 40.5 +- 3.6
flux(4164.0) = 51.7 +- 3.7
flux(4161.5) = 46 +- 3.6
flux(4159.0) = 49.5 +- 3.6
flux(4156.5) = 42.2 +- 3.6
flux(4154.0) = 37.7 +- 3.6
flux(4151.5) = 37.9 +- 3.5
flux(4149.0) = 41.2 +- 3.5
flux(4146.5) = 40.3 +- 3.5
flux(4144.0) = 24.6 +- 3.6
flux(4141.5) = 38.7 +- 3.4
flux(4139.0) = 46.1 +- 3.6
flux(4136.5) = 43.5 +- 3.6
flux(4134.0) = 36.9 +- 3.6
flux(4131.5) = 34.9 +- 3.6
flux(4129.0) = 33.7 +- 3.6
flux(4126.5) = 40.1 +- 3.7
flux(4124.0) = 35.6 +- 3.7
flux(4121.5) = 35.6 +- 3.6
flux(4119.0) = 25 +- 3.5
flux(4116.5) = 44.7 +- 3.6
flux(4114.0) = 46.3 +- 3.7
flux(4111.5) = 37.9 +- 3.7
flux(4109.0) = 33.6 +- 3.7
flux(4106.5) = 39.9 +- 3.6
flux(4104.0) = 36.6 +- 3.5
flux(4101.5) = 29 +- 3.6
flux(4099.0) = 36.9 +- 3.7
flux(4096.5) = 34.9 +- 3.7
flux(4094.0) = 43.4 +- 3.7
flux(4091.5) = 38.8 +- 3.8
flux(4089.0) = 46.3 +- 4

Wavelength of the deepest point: 4309.0 angstrom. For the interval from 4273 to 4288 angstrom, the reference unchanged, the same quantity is 4274.0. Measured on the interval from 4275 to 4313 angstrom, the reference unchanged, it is 4309.0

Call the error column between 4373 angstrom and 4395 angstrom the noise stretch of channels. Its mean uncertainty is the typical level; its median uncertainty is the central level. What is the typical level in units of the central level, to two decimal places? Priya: 1.01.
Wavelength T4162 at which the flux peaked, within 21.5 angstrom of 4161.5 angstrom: 4164.0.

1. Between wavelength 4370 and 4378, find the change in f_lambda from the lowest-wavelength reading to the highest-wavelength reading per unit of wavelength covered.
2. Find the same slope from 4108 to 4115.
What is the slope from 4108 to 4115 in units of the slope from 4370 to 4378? 3.0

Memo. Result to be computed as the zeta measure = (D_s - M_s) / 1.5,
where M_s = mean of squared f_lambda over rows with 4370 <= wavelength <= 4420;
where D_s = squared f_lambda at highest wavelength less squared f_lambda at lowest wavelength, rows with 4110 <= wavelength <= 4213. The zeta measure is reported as -905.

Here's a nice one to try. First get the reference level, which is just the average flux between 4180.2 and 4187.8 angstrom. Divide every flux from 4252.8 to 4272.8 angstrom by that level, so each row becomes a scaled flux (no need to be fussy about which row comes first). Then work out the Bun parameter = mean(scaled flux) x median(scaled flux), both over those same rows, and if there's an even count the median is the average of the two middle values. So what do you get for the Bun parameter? 0.85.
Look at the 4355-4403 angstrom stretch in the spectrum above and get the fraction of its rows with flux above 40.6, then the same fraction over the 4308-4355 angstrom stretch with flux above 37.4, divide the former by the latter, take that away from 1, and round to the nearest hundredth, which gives -0.27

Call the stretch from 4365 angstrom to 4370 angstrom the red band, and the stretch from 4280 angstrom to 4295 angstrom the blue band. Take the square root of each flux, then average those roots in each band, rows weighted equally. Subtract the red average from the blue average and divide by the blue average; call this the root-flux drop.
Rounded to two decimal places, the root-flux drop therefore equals -0.13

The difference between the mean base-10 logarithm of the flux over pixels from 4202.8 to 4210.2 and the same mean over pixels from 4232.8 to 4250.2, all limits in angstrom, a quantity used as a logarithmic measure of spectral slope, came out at -0.04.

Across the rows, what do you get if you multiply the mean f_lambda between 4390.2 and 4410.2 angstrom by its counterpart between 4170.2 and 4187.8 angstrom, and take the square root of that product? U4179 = 40.0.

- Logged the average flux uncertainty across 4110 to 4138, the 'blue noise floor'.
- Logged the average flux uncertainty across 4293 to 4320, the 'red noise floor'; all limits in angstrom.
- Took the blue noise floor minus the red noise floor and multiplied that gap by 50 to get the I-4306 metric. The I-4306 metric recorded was 29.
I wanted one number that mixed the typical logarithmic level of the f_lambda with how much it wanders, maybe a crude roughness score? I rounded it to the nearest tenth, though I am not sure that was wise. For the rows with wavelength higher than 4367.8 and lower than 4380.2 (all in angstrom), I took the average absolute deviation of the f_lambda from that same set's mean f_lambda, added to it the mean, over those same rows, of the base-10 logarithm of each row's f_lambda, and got 6.5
